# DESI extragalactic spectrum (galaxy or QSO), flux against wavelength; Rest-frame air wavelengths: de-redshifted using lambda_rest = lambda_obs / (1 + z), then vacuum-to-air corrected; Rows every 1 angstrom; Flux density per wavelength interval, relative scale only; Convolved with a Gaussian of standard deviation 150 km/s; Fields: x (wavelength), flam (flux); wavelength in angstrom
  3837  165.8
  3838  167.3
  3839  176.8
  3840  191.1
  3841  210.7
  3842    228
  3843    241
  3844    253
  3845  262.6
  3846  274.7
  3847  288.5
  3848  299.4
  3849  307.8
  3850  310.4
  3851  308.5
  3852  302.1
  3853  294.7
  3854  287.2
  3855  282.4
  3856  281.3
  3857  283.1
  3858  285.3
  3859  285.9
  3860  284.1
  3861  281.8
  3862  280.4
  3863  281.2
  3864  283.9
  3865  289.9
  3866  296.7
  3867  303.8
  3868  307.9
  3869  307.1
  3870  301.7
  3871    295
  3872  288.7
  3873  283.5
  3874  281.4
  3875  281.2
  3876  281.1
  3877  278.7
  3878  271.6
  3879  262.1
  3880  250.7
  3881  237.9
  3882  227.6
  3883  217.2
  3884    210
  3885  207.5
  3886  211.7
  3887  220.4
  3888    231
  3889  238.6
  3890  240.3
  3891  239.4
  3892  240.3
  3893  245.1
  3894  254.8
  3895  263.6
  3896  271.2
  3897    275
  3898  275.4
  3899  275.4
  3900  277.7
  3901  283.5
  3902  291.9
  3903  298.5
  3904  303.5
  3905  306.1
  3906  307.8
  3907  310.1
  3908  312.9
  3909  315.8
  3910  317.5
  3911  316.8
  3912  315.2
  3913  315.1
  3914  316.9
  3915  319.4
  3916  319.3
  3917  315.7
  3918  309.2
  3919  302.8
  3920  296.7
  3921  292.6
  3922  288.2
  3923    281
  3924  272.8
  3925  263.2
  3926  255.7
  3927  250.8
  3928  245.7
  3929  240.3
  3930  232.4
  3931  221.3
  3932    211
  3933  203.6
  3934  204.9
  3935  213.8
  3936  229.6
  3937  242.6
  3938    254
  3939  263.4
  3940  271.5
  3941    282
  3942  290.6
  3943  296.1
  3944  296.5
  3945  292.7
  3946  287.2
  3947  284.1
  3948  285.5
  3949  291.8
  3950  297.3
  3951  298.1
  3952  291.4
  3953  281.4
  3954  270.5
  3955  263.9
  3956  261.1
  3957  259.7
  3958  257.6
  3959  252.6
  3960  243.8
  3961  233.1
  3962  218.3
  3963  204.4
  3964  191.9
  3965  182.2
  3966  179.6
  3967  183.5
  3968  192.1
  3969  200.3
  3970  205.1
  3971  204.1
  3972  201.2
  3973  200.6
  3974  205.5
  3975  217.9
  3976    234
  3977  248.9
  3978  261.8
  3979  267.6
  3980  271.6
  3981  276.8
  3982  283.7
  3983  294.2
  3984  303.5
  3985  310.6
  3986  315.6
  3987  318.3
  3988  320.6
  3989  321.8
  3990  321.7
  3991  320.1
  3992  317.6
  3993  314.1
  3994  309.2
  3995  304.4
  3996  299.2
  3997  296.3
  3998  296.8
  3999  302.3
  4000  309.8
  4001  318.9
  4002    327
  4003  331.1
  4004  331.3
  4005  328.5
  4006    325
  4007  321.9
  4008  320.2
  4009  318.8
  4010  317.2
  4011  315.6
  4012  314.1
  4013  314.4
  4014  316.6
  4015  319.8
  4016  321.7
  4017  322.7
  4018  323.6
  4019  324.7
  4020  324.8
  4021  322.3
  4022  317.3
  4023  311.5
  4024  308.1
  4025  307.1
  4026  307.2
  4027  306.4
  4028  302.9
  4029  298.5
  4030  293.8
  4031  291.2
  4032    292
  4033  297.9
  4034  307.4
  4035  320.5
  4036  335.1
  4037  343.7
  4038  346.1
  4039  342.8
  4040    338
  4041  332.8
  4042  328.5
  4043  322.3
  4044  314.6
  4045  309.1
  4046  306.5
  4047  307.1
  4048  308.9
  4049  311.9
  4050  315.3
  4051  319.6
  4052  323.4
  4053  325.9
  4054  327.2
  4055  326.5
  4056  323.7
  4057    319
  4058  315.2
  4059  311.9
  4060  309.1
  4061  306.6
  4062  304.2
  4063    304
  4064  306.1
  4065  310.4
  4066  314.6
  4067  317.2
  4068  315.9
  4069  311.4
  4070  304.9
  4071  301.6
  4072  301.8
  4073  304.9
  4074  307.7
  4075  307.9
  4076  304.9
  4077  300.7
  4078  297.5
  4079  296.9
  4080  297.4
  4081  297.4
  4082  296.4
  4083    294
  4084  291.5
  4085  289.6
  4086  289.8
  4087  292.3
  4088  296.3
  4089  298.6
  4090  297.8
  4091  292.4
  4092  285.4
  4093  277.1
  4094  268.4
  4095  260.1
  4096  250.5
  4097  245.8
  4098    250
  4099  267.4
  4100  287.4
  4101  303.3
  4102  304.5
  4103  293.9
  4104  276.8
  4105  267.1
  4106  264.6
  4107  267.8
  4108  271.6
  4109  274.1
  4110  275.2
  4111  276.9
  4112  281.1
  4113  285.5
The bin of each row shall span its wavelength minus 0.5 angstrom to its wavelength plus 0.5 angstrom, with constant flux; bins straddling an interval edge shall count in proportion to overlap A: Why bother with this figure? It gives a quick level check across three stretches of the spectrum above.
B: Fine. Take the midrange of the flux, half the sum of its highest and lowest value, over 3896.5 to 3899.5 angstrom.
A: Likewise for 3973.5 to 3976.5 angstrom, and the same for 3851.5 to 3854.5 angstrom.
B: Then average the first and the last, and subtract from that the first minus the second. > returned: 229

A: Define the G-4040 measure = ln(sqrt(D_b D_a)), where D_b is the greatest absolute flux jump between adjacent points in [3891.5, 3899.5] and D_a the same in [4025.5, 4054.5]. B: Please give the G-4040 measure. 2.48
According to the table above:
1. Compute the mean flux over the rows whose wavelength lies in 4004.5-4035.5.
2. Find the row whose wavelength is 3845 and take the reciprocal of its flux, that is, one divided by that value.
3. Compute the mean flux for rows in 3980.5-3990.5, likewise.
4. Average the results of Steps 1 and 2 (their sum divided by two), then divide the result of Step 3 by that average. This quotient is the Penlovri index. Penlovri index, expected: 1.96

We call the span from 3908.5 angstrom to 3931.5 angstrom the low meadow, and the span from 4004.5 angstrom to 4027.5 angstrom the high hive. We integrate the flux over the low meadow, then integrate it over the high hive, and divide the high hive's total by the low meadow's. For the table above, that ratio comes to 1.11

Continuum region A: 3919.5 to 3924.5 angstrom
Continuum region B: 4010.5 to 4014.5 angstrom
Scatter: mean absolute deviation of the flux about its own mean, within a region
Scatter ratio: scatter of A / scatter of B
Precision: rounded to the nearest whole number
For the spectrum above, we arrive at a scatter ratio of 8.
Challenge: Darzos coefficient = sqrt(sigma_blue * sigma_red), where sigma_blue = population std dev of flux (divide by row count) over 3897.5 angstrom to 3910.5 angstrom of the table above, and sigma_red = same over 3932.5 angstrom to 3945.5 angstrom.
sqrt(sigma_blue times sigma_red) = 23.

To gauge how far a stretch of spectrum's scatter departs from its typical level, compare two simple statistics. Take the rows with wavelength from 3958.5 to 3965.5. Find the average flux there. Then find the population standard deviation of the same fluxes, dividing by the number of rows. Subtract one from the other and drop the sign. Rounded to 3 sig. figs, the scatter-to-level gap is 193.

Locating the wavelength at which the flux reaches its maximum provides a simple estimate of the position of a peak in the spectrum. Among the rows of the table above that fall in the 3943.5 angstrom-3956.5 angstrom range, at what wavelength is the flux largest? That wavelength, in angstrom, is 3951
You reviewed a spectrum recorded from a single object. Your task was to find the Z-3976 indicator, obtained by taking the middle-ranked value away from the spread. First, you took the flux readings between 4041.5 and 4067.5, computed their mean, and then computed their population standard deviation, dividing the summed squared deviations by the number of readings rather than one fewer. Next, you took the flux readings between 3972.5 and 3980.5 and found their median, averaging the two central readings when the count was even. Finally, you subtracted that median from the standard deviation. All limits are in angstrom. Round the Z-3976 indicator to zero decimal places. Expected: -234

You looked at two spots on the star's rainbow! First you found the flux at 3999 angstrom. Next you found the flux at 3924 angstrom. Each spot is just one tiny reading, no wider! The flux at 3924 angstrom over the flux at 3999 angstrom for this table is 0.90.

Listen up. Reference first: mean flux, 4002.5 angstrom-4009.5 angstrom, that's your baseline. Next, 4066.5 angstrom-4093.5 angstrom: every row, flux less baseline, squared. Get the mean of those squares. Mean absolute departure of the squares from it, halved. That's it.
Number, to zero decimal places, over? 174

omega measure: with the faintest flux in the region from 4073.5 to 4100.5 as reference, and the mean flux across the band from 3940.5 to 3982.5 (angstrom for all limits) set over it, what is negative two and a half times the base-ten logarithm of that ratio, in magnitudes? -0.01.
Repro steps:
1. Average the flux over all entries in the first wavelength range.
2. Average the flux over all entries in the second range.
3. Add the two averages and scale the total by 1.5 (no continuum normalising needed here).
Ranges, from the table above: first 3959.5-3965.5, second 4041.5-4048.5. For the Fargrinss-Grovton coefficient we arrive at 789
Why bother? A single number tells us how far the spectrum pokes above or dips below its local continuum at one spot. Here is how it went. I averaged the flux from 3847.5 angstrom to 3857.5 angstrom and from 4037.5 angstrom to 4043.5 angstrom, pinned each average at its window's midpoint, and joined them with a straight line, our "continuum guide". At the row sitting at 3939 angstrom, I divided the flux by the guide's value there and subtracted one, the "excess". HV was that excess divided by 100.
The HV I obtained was -0.0016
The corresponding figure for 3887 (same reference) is -0.0027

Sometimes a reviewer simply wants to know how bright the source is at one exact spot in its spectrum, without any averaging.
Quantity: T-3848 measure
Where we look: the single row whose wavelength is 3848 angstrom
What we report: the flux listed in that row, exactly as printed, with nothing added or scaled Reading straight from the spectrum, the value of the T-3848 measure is 299.4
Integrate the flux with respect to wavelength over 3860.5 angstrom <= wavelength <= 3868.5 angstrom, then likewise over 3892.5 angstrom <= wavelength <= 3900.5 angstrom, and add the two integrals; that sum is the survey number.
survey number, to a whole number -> 4464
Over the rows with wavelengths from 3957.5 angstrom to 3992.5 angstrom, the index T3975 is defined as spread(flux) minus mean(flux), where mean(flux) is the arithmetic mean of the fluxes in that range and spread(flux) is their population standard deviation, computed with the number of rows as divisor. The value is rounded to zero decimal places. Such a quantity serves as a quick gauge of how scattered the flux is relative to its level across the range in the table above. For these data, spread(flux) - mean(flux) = -201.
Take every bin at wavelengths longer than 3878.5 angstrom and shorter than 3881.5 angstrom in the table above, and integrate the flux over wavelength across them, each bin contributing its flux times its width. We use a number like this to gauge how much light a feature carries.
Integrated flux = 751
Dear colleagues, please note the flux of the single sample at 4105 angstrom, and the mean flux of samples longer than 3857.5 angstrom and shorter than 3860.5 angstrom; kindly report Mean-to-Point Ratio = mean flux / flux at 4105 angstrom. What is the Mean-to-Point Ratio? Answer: 1.07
